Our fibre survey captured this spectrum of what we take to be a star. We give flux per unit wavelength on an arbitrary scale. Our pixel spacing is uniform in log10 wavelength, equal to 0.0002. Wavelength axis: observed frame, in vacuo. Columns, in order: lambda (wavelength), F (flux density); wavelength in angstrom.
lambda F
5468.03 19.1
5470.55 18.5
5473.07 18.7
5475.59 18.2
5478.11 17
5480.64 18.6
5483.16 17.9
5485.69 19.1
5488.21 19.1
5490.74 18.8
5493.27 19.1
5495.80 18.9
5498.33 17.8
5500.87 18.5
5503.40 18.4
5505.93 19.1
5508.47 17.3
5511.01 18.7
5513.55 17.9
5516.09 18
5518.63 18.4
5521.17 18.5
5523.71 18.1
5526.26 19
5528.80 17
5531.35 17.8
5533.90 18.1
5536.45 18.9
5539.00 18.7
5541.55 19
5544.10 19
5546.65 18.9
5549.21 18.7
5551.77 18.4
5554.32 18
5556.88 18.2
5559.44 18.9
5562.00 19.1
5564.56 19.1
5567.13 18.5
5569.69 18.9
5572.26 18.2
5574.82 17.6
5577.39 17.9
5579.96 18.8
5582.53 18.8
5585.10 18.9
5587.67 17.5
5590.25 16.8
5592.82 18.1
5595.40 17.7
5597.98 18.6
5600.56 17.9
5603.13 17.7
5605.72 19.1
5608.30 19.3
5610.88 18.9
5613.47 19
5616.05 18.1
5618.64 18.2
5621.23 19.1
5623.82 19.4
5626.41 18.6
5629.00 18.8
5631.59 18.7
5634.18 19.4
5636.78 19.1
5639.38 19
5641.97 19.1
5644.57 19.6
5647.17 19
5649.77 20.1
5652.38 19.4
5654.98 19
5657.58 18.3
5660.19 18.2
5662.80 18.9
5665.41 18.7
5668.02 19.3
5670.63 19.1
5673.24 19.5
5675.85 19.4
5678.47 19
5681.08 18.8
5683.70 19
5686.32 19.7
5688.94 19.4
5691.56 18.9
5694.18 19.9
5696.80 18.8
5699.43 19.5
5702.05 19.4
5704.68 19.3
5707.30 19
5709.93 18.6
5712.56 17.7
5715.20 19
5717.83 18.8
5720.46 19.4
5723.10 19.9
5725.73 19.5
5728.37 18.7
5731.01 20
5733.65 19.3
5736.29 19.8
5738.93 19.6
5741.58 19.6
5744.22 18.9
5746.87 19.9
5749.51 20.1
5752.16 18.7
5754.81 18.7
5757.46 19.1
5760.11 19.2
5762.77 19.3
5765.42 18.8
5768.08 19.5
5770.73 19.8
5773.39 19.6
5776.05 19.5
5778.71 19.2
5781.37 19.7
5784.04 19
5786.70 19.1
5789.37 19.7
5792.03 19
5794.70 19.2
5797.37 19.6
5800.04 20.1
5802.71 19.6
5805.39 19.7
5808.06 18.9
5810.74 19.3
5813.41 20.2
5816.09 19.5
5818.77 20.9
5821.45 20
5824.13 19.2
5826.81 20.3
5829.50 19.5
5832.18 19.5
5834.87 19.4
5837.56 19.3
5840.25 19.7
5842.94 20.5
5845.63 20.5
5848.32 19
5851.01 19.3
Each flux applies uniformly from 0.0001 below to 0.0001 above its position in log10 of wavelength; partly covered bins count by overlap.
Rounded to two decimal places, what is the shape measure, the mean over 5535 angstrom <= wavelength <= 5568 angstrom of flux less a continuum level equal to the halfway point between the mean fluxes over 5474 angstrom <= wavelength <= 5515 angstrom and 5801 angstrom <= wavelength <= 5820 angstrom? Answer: -0.34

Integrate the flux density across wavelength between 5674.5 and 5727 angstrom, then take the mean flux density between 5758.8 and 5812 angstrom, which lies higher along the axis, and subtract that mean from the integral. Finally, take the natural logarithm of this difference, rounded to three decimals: 6.894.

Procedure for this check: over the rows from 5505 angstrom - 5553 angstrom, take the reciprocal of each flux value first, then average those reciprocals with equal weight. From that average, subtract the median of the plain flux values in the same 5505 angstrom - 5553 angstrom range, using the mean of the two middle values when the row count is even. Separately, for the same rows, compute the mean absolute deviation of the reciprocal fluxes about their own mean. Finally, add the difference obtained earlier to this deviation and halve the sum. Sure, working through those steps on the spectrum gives -9.22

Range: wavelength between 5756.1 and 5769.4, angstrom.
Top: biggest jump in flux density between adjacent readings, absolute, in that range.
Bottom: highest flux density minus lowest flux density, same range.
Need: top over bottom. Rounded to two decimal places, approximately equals 1.00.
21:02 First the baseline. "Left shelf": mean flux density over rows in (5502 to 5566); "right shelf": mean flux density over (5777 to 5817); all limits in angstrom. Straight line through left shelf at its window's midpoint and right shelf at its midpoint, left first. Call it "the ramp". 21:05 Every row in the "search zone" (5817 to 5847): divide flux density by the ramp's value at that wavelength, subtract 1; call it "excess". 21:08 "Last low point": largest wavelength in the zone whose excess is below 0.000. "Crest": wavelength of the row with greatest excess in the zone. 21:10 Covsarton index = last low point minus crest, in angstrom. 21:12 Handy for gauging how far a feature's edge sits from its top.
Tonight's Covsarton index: 18.8 angstrom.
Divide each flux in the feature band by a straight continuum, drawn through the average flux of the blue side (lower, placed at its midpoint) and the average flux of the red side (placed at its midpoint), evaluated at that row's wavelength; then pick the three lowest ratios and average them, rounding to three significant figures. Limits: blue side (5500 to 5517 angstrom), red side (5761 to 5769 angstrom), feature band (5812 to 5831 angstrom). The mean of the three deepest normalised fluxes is 1.00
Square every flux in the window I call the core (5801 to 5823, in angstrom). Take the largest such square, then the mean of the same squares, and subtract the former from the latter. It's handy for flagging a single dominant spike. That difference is -46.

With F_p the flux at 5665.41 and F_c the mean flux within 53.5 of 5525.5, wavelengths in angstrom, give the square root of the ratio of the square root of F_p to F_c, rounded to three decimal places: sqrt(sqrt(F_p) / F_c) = 0.484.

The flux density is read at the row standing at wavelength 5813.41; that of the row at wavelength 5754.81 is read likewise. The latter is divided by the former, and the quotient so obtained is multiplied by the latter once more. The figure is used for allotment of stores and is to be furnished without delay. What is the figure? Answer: 17.3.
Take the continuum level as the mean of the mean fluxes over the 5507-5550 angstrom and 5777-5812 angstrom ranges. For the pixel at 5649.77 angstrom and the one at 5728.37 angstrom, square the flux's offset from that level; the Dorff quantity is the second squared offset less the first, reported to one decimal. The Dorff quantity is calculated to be -1.5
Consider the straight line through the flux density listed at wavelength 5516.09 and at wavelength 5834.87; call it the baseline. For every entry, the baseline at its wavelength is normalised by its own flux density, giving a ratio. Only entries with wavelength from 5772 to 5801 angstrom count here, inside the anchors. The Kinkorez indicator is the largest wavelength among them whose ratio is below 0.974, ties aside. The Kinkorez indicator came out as 5800.04 angstrom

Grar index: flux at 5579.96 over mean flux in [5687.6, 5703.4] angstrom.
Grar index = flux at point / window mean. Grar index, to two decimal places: 0.97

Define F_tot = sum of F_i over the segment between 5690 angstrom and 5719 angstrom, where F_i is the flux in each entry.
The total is 209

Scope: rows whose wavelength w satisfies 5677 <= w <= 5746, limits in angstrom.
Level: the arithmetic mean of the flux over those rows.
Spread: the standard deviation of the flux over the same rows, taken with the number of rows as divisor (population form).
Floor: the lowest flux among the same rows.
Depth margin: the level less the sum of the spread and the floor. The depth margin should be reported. 1.0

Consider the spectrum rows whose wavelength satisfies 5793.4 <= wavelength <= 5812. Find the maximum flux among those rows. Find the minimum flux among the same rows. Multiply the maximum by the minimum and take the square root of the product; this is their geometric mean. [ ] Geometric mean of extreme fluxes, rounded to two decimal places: 19.49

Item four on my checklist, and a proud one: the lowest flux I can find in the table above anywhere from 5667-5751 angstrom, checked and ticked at 17.7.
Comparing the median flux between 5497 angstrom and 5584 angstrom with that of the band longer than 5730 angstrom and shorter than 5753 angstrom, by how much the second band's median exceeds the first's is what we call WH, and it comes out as 1.10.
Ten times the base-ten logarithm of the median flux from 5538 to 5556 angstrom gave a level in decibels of 12.72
